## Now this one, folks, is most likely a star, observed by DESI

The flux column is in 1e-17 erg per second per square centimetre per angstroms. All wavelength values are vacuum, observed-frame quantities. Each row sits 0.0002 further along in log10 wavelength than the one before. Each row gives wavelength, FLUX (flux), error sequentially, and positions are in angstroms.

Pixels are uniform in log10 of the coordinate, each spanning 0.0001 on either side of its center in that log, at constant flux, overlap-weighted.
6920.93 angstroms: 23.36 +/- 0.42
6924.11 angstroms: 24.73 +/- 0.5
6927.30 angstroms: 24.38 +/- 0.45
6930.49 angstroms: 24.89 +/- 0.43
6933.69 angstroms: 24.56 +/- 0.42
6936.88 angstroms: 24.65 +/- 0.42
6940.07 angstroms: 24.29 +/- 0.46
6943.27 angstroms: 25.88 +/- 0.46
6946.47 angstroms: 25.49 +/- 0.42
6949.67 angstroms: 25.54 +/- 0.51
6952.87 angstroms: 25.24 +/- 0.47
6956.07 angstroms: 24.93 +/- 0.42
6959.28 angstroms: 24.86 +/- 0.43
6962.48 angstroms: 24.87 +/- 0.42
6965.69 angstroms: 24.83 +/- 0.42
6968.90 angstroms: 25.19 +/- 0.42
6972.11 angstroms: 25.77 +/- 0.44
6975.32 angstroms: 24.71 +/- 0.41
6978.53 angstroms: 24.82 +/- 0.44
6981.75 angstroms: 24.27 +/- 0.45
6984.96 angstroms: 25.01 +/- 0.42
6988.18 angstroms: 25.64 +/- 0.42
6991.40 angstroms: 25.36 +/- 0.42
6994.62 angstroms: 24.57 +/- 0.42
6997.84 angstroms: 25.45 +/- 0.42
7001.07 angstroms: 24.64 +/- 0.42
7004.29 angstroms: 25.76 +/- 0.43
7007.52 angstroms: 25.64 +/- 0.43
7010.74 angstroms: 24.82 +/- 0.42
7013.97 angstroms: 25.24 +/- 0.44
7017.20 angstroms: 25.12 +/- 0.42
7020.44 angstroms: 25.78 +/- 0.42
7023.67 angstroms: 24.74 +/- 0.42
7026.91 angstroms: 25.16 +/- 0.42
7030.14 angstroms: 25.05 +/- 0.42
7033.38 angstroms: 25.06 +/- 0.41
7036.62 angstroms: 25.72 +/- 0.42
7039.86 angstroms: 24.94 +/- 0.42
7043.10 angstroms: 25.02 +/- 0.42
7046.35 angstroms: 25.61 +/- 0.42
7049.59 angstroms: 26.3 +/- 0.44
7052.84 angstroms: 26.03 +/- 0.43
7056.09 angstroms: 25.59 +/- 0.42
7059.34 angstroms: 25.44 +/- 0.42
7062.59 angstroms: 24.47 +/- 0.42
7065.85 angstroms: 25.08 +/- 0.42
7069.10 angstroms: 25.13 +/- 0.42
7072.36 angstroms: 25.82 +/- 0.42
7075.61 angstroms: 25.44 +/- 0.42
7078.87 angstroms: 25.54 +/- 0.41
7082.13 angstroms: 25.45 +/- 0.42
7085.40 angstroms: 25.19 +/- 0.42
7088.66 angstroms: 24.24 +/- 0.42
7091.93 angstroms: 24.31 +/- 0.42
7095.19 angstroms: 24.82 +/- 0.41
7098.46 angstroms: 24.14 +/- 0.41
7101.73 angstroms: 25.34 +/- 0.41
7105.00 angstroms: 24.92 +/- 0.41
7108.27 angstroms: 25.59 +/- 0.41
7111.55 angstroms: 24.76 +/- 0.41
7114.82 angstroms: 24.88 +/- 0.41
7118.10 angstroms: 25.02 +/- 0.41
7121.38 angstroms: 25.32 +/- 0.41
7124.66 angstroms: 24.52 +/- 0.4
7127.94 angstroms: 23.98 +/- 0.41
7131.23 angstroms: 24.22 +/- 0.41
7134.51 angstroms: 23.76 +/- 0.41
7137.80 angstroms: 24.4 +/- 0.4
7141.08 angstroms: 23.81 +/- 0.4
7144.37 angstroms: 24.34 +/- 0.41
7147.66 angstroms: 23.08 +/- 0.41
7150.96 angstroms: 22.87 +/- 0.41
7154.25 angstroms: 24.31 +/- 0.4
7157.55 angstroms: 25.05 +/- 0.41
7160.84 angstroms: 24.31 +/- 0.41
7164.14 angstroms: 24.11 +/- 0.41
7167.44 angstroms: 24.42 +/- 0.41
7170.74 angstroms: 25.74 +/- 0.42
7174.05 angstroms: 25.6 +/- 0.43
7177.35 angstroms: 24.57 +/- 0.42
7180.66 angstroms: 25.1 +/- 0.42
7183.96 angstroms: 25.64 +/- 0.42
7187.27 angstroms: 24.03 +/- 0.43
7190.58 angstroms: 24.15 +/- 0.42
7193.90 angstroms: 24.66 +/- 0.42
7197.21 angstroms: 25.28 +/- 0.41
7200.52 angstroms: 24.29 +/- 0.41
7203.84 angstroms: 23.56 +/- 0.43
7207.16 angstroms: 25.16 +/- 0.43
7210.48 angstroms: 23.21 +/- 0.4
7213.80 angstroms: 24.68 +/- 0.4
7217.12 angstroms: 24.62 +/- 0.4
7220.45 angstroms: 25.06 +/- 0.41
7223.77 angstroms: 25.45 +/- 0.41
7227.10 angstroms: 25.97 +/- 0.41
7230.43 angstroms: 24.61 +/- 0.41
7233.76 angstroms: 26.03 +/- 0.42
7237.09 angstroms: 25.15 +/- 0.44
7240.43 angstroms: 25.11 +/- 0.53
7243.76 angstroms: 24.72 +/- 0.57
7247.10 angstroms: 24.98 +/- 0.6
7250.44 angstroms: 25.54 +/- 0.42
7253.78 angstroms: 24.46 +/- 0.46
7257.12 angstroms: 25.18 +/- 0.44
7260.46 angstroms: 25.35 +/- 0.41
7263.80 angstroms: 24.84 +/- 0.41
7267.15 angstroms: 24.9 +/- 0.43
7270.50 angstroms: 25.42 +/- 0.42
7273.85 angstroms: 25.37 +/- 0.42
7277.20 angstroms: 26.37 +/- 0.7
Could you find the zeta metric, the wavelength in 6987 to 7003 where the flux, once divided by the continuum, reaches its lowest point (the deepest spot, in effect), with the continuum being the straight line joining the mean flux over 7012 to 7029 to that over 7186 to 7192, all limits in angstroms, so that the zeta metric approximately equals 6994.62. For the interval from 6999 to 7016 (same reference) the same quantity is 7001.07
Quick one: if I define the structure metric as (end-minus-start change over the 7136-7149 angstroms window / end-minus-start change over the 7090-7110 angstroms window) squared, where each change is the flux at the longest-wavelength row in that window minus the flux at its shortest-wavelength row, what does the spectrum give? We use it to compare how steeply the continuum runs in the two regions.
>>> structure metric 1.1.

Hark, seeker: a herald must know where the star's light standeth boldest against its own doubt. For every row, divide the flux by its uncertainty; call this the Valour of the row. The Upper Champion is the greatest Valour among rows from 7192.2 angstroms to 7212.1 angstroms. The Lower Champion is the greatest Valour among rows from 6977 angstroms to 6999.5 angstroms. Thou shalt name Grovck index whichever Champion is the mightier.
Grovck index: 61.7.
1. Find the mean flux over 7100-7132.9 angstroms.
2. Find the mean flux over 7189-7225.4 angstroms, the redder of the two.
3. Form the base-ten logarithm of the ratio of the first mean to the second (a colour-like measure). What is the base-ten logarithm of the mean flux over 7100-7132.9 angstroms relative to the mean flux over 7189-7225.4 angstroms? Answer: 0.0052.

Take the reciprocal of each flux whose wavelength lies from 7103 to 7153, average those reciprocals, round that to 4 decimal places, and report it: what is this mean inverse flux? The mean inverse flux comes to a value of 0.0411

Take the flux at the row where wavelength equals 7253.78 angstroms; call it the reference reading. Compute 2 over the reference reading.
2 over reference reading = 0.0818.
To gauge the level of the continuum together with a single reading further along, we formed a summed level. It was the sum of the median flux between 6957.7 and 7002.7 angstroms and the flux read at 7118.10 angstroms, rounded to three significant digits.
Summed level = 49.9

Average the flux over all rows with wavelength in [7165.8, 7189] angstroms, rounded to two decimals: 25.01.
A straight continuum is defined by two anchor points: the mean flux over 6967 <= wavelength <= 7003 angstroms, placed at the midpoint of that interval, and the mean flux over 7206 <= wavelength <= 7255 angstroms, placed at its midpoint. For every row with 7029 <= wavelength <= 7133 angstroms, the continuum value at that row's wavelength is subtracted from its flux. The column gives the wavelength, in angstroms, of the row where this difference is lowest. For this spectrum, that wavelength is 7127.94 angstroms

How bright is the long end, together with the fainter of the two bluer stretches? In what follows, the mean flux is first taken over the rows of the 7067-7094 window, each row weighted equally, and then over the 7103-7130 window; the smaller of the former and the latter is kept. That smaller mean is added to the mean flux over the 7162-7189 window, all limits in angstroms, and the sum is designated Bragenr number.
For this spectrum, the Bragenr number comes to 49.8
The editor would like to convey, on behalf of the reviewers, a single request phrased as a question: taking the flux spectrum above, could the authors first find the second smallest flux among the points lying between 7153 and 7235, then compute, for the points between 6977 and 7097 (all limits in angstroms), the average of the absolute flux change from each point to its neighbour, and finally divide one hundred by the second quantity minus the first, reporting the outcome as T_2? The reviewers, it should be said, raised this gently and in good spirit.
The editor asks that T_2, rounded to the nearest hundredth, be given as -4.34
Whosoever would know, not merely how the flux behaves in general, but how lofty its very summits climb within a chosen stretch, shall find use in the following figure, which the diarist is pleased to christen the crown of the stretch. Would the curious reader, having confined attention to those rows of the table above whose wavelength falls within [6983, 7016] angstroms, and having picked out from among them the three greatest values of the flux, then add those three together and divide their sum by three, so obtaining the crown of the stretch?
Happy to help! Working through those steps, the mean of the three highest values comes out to 25.7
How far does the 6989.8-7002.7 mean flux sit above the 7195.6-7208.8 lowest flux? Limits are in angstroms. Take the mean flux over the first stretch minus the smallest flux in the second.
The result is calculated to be 1.45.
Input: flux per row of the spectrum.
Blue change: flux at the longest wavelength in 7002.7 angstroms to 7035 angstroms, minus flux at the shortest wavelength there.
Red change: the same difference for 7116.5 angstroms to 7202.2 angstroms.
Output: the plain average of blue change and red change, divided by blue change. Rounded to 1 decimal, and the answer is 1.0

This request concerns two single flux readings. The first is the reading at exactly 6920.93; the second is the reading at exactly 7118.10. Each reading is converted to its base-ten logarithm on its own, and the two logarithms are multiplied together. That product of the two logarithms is 1.91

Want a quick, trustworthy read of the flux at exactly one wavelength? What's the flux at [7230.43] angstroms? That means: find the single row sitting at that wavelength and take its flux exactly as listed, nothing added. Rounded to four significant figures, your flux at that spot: 24.61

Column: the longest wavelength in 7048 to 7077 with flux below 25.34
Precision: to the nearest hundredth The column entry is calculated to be 7069.10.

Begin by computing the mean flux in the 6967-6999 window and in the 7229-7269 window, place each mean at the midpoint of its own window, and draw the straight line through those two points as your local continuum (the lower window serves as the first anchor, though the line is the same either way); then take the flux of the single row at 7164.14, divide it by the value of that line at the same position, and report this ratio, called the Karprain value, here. 0.962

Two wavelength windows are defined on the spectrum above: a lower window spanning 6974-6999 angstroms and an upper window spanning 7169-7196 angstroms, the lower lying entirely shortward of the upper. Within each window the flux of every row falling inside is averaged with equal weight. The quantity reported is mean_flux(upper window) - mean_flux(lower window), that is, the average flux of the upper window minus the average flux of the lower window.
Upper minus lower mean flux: -0.04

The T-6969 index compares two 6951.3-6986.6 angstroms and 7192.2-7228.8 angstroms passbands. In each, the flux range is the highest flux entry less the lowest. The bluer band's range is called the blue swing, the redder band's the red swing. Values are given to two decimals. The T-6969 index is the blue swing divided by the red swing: 0.54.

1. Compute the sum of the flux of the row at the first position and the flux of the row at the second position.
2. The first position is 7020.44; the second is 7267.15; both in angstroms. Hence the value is 50.7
